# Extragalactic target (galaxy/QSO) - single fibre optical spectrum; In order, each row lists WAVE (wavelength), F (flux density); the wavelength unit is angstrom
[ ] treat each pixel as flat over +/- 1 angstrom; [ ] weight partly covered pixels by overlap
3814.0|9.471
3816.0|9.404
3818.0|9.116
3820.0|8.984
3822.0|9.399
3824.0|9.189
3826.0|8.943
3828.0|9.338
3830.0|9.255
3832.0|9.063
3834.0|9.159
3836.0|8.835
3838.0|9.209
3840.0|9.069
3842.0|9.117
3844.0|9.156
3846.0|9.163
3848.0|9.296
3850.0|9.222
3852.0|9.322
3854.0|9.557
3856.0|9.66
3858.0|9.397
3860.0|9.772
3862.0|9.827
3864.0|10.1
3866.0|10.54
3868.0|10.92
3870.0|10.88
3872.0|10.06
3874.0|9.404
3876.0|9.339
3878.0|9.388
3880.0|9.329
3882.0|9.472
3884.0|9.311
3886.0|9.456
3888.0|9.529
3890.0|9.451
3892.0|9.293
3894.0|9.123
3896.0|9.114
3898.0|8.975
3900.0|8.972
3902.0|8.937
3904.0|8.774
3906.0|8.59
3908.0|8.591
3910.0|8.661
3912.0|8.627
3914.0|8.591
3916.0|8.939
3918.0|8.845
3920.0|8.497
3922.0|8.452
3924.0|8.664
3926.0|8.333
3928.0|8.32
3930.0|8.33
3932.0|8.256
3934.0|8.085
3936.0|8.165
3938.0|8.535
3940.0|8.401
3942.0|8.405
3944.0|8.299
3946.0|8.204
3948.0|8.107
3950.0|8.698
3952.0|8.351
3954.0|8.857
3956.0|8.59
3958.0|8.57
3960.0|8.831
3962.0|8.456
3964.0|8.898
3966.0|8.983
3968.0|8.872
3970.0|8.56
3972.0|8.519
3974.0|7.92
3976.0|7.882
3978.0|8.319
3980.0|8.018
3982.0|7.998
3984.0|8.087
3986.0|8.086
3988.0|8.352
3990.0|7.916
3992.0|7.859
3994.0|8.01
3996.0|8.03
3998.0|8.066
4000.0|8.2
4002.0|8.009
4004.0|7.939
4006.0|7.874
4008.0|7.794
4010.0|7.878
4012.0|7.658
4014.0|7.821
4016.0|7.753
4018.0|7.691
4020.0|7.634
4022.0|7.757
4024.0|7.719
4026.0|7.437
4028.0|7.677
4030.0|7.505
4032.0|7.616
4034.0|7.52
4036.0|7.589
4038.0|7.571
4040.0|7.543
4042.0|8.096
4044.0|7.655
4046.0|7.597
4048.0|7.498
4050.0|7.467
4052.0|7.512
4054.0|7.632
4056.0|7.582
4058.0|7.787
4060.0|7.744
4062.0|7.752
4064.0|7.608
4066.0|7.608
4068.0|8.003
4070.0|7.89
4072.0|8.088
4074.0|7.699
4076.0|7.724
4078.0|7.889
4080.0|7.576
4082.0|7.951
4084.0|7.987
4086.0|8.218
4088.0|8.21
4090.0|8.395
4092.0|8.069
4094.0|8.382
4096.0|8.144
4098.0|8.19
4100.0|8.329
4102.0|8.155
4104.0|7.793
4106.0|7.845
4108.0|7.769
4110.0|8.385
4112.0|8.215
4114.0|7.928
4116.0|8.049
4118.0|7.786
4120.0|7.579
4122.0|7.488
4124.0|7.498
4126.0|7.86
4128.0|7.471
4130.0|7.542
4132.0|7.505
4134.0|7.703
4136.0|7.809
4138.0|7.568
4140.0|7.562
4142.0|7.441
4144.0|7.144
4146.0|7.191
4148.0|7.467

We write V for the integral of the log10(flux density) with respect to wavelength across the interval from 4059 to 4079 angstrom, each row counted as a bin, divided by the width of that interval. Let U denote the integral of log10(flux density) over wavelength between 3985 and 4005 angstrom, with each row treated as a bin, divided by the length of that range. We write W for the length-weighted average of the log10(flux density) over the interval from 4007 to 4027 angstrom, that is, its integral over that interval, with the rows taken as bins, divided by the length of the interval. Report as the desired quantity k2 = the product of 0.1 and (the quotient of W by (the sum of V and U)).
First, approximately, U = 0.91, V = 0.89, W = 0.89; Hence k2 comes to 0.0494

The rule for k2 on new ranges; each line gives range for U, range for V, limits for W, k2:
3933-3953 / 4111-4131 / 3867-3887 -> 0.0546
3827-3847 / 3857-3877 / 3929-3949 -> 0.0468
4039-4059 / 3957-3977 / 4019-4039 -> 0.0486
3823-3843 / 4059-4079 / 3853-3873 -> 0.0541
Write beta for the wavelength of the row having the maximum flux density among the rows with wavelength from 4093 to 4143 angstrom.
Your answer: 4110.0 angstrom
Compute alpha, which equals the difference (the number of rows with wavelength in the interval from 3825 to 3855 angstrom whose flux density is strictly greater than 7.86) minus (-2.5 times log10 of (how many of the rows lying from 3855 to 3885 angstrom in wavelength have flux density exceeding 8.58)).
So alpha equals 18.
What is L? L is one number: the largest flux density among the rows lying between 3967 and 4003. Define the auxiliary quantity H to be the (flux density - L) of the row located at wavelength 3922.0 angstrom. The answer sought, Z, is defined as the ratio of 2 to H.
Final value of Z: -5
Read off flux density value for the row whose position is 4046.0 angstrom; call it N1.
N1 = 7.597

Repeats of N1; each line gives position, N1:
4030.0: 7.505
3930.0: 8.33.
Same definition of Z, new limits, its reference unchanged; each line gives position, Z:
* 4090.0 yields -4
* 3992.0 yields -2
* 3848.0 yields 5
